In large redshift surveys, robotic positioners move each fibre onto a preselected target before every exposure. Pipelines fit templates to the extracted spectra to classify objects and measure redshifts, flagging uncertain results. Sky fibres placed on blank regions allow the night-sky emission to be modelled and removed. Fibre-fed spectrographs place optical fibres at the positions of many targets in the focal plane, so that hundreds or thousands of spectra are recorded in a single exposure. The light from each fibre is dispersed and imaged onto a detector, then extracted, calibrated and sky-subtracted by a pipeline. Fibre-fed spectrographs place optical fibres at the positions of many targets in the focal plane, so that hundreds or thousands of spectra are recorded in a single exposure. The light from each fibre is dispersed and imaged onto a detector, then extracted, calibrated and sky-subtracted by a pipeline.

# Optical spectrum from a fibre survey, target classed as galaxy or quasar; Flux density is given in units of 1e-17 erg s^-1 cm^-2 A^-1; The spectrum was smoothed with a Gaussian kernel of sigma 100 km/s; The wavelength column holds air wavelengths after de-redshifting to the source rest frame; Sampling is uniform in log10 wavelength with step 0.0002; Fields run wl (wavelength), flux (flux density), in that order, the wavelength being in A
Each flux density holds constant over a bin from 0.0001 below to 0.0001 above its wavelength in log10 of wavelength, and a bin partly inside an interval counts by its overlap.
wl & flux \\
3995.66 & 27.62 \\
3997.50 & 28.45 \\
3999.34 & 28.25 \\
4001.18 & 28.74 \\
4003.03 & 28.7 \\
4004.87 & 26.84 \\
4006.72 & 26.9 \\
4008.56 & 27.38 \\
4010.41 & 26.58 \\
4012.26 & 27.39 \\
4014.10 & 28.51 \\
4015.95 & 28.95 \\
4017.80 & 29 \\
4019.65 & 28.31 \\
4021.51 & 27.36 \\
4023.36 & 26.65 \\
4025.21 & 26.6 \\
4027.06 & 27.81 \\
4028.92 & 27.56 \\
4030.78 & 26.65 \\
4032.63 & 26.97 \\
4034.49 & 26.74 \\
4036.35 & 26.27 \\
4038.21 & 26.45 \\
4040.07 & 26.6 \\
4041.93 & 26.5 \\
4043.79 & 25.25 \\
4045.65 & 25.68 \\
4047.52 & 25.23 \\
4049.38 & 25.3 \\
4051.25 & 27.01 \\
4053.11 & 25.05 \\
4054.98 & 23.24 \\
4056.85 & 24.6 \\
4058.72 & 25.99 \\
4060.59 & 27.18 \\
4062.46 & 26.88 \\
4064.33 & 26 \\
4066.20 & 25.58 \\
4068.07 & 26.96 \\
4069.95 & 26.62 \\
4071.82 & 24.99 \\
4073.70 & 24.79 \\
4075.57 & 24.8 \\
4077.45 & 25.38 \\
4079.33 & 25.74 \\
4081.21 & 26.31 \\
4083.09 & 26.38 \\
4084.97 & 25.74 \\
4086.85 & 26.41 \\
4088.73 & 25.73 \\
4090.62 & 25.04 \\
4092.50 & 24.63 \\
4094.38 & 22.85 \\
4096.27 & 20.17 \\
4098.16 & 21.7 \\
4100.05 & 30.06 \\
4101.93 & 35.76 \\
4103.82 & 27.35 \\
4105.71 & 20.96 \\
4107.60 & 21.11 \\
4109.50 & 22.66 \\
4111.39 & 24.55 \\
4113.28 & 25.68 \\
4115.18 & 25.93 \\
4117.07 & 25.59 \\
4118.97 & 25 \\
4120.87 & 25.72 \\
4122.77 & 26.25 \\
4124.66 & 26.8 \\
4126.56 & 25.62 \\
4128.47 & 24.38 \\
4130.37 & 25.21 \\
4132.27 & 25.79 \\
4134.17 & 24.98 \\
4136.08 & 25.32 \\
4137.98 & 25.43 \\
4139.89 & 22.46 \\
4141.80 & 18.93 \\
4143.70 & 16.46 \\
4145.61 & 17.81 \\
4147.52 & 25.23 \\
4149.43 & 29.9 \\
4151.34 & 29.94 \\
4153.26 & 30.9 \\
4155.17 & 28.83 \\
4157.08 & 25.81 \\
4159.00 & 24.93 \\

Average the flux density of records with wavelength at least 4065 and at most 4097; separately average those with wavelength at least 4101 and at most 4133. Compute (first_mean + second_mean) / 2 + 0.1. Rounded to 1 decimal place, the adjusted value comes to 25.5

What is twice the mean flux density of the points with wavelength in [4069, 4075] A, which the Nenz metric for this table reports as 50.9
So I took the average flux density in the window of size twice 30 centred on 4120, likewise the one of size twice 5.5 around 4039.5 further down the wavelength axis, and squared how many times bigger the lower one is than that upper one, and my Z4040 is 1.15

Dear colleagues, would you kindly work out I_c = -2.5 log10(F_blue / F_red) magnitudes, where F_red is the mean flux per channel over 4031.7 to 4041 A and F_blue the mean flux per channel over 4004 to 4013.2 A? -0.017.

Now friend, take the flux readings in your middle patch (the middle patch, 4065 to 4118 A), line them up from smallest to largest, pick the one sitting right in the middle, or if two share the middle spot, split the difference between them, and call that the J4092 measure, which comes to 25.6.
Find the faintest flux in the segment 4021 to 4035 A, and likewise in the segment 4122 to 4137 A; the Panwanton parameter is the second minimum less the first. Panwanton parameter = -2.2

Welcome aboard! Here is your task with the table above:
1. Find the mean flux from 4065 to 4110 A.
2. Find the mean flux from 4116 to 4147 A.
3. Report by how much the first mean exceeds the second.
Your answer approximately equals 1.5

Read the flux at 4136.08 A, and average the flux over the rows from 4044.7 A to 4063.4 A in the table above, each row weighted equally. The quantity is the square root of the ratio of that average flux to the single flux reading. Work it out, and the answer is 1.006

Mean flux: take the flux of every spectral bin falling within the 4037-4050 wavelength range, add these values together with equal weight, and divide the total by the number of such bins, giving 25.9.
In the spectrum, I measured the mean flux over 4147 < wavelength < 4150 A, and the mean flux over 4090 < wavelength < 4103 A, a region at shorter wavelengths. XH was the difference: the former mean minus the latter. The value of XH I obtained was 1.8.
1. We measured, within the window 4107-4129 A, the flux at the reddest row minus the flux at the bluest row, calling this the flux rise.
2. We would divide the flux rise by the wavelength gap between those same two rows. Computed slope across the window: 0.16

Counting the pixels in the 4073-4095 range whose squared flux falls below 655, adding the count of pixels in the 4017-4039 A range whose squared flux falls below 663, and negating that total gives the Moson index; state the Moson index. -6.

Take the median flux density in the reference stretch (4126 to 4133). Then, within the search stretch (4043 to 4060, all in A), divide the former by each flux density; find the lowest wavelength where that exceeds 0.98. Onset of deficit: 4043.79 A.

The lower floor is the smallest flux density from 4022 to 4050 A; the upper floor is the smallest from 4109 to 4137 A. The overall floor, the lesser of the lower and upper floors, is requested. 22.7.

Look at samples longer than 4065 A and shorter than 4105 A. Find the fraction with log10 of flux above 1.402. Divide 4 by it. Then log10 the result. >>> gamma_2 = 0.81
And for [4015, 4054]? 0.65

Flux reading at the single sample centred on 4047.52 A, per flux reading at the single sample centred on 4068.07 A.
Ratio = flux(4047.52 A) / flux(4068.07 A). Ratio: 0.94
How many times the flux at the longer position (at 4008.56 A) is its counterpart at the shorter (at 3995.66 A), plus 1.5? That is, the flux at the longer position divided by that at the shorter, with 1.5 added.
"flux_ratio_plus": 2.49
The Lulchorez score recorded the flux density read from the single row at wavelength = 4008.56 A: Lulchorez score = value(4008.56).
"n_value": 27.38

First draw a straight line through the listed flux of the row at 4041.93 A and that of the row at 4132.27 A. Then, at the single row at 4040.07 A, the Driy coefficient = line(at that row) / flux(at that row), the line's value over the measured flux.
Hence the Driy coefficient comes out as 1.00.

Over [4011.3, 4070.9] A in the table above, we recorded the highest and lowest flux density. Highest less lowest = 5.8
